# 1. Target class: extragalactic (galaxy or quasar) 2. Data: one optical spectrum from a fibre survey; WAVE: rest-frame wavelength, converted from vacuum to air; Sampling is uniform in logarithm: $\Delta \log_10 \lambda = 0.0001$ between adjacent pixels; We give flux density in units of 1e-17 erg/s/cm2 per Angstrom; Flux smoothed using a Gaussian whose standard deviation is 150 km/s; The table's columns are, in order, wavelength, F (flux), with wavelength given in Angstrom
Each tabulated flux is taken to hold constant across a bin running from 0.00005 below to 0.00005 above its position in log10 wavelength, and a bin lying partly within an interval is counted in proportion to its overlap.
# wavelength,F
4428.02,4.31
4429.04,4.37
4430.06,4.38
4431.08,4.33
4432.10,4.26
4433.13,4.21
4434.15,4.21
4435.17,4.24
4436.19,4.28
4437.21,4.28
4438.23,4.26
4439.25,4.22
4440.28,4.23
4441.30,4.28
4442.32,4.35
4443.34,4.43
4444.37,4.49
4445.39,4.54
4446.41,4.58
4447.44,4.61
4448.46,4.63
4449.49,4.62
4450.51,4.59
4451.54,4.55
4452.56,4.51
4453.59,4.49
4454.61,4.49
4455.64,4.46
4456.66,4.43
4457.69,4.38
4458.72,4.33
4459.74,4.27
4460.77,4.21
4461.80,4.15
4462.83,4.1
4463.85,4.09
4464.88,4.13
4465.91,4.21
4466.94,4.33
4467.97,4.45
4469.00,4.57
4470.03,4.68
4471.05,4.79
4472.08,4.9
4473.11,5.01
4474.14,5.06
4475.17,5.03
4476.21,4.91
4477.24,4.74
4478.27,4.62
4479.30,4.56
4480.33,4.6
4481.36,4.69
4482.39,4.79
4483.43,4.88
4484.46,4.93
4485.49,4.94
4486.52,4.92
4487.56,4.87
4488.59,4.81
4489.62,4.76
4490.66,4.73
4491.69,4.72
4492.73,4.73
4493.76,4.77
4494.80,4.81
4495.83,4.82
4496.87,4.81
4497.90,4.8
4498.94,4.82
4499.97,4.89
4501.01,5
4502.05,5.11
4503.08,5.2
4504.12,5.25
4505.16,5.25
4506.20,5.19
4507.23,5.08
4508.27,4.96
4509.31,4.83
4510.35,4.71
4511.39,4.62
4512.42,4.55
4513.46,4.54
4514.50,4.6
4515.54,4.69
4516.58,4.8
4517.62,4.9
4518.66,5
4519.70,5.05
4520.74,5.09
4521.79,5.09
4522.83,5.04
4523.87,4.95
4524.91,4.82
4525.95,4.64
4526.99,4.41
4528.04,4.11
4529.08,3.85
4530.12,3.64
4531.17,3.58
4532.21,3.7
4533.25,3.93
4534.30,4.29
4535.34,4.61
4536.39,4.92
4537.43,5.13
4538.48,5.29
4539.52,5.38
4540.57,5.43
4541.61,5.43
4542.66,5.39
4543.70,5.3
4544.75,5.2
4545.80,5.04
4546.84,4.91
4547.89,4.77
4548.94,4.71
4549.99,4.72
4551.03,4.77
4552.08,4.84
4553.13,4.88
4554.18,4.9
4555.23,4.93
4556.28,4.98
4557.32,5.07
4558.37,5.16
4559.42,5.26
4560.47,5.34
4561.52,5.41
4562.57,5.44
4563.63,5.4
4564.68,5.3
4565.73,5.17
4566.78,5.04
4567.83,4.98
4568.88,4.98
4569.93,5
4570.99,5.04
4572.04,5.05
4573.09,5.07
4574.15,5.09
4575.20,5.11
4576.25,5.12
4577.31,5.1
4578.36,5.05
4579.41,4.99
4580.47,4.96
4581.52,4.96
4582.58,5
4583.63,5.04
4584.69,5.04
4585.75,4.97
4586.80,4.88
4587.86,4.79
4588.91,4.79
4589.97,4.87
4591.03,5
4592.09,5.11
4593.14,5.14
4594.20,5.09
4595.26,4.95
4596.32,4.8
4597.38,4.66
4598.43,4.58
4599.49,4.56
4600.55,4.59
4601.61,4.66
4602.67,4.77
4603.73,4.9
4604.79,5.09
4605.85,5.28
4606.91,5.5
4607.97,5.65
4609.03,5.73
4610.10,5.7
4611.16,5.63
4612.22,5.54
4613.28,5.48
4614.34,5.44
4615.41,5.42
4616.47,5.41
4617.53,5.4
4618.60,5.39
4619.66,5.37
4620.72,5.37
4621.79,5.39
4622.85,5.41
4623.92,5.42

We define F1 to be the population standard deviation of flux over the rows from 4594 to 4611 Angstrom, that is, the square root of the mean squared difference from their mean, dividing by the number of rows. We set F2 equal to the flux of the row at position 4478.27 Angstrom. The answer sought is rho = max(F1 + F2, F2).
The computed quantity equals 5.03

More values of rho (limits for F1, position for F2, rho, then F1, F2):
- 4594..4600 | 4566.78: 5.23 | 0.19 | 5.04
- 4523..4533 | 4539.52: 5.88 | 0.50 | 5.38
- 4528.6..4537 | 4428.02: 4.77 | 0.46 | 4.31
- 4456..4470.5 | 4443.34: 4.60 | 0.17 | 4.43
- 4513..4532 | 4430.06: 4.86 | 0.48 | 4.38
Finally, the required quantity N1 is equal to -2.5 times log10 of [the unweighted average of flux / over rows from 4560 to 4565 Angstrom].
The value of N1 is -1.83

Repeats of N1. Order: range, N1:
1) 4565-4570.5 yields -1.75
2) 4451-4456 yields -1.63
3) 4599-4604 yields -1.68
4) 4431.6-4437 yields -1.57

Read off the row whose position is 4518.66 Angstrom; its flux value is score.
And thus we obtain 5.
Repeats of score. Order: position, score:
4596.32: 4.8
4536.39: 4.92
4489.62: 4.76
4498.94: 4.82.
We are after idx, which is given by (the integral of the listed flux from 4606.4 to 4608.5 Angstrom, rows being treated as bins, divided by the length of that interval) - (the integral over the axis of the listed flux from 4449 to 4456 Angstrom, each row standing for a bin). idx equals -26.1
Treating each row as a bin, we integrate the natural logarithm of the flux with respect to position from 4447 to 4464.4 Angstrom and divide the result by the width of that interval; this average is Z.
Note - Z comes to 1.48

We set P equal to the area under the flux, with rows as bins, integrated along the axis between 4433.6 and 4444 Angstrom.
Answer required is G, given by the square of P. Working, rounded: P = 44.5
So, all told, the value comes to 1983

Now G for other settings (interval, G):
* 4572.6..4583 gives 2752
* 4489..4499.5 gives 2518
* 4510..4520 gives 2250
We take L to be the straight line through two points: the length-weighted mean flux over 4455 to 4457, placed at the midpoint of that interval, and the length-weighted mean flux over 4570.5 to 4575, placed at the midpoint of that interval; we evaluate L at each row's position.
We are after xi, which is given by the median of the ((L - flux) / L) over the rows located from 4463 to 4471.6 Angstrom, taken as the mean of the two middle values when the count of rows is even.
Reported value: 0.03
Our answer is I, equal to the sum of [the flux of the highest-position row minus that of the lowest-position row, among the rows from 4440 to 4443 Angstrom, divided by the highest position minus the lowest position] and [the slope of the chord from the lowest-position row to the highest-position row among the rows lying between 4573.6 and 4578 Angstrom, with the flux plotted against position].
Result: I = 0.06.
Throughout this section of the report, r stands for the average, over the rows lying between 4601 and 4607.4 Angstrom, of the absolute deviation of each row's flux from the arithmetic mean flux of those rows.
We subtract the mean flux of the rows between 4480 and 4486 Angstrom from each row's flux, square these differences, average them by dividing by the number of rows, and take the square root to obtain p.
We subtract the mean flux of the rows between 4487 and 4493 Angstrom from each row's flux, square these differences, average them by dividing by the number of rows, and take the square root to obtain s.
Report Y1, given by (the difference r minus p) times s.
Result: 0.0070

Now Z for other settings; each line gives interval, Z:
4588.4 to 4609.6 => 1.60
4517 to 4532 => 1.51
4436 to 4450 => 1.49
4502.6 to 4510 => 1.63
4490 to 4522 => 1.58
